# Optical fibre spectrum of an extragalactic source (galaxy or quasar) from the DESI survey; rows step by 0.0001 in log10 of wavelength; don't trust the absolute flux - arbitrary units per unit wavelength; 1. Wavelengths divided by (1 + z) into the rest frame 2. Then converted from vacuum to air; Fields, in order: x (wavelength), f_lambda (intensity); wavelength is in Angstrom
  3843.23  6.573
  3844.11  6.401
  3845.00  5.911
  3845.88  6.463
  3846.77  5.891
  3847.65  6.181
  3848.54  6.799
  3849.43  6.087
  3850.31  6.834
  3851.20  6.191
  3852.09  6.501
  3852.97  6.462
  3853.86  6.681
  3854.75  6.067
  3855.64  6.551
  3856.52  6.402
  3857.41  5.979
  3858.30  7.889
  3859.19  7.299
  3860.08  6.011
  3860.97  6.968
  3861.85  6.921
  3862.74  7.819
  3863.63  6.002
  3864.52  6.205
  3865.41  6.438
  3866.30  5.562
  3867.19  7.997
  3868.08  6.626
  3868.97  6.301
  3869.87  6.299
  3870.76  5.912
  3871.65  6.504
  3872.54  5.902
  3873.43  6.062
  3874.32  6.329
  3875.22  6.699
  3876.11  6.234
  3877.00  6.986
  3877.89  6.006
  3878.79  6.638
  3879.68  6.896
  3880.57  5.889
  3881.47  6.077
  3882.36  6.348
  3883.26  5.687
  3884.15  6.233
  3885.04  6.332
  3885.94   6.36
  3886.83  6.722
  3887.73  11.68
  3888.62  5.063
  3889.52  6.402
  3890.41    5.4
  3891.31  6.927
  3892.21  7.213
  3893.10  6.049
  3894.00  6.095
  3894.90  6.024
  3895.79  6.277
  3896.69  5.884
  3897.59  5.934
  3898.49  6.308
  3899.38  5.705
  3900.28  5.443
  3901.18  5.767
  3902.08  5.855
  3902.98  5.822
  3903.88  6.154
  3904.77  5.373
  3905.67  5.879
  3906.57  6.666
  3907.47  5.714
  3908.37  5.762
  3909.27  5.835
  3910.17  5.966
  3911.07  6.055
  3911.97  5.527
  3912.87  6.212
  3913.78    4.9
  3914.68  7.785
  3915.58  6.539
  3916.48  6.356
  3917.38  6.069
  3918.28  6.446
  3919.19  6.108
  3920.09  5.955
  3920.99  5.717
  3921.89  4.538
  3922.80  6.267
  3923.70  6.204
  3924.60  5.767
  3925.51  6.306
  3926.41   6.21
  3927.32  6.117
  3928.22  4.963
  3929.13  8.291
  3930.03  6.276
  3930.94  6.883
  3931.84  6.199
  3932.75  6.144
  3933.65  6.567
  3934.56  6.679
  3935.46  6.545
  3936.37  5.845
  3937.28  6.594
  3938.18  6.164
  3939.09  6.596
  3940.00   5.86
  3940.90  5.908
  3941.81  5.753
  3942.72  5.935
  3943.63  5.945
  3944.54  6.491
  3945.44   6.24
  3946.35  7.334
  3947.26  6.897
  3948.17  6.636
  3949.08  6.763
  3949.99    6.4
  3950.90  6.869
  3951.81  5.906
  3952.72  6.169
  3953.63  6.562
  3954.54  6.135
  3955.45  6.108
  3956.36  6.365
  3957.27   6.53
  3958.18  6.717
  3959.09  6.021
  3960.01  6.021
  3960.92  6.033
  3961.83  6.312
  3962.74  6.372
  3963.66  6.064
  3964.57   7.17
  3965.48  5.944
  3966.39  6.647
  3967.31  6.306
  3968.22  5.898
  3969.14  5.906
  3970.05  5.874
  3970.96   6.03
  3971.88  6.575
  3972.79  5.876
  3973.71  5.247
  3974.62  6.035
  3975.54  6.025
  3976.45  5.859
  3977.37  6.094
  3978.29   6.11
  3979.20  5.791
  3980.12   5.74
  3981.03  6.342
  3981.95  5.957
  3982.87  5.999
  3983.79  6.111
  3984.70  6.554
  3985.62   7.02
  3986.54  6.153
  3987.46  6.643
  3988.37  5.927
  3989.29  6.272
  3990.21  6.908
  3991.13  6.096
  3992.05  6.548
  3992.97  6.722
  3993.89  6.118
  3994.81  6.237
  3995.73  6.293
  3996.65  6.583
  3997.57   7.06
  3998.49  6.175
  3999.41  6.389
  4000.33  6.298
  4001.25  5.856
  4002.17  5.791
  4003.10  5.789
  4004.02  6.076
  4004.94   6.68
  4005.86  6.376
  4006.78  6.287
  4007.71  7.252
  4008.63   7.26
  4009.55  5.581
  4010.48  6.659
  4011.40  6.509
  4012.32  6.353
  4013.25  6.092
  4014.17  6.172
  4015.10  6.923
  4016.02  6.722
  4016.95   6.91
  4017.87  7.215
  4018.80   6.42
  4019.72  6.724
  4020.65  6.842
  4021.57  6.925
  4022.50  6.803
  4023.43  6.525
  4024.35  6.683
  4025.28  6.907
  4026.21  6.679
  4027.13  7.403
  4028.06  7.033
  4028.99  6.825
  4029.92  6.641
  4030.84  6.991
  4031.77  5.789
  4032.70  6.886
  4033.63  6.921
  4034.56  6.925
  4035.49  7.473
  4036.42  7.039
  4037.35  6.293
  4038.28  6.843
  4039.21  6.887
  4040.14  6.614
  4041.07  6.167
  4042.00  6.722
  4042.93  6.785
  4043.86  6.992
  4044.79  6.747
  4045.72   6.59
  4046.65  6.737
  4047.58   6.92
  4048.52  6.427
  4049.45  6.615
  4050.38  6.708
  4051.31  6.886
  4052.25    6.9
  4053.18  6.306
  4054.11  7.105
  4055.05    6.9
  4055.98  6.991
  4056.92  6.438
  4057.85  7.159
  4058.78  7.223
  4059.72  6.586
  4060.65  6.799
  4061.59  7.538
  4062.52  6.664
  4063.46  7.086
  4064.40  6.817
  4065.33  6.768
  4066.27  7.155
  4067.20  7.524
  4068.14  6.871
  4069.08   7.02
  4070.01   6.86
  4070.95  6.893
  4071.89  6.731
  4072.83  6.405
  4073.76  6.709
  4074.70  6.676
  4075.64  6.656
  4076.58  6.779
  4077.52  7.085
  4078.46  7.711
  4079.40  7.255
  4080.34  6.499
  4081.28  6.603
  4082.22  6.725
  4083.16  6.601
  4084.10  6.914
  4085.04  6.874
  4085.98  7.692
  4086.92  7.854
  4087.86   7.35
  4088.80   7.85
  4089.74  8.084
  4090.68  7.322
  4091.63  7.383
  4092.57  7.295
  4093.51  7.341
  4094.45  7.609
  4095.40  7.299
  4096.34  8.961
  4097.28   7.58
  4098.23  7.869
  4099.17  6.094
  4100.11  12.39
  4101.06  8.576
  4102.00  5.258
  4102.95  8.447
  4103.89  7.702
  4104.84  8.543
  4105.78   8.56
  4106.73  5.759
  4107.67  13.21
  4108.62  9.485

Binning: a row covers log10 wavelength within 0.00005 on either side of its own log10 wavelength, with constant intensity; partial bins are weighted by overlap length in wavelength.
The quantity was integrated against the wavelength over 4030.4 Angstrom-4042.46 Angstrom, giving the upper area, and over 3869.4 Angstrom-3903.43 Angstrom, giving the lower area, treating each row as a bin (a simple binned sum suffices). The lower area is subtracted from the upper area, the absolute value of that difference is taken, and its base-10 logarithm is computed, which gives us 2.1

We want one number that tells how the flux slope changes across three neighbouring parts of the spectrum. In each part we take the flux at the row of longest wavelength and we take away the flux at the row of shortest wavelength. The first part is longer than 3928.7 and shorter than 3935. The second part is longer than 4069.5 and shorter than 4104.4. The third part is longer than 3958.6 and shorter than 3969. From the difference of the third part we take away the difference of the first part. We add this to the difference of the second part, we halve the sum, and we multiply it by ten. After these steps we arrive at 12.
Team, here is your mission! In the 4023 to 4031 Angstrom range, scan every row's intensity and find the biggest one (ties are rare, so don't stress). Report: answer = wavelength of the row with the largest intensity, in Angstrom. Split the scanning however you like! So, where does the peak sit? 4027.13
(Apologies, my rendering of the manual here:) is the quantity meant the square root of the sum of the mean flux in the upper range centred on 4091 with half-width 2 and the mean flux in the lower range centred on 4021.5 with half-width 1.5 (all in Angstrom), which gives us 3.79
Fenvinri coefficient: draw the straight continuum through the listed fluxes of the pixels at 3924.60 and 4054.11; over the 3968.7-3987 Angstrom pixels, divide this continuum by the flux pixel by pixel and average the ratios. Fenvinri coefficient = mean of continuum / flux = 1.04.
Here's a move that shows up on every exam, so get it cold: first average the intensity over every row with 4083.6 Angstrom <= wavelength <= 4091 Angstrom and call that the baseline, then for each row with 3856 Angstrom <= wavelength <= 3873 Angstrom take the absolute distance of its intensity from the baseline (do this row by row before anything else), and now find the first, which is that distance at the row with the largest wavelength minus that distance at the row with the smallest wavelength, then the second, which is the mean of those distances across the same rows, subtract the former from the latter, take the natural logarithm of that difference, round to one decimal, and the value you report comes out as -0.6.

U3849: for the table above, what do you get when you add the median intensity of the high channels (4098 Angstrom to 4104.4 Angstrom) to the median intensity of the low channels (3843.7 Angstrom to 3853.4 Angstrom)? 14.3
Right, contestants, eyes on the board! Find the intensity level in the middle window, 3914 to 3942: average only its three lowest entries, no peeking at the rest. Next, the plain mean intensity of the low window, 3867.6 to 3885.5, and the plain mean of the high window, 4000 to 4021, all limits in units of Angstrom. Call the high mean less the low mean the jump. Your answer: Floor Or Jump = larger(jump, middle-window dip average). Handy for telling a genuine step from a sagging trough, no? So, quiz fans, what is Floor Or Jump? 5.07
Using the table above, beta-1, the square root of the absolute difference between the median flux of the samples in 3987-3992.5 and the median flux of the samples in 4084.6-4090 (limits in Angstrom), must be 1.2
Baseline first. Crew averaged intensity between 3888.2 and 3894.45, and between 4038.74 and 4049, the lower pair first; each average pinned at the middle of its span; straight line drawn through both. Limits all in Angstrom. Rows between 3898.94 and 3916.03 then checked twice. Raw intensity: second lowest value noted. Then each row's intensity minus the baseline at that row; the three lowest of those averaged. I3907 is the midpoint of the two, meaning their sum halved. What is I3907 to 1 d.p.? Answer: 2.2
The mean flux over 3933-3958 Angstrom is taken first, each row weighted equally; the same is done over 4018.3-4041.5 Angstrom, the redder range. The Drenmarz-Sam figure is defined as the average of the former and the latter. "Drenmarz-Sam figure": 6.57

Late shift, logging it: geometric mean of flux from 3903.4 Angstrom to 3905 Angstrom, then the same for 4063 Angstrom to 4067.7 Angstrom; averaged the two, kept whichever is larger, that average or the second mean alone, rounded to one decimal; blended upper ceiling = 7.1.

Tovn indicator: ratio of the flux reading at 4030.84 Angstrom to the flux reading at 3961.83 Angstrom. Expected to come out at 1.11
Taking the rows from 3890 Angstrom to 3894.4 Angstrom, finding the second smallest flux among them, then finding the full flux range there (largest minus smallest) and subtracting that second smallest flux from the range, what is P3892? -4.2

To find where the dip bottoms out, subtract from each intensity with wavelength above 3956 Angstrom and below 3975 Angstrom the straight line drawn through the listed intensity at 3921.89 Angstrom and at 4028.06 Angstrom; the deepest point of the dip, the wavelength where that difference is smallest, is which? 3973.71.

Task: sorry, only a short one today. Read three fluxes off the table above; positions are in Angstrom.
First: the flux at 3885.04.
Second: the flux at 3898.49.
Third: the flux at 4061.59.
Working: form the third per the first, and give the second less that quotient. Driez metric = 5.1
